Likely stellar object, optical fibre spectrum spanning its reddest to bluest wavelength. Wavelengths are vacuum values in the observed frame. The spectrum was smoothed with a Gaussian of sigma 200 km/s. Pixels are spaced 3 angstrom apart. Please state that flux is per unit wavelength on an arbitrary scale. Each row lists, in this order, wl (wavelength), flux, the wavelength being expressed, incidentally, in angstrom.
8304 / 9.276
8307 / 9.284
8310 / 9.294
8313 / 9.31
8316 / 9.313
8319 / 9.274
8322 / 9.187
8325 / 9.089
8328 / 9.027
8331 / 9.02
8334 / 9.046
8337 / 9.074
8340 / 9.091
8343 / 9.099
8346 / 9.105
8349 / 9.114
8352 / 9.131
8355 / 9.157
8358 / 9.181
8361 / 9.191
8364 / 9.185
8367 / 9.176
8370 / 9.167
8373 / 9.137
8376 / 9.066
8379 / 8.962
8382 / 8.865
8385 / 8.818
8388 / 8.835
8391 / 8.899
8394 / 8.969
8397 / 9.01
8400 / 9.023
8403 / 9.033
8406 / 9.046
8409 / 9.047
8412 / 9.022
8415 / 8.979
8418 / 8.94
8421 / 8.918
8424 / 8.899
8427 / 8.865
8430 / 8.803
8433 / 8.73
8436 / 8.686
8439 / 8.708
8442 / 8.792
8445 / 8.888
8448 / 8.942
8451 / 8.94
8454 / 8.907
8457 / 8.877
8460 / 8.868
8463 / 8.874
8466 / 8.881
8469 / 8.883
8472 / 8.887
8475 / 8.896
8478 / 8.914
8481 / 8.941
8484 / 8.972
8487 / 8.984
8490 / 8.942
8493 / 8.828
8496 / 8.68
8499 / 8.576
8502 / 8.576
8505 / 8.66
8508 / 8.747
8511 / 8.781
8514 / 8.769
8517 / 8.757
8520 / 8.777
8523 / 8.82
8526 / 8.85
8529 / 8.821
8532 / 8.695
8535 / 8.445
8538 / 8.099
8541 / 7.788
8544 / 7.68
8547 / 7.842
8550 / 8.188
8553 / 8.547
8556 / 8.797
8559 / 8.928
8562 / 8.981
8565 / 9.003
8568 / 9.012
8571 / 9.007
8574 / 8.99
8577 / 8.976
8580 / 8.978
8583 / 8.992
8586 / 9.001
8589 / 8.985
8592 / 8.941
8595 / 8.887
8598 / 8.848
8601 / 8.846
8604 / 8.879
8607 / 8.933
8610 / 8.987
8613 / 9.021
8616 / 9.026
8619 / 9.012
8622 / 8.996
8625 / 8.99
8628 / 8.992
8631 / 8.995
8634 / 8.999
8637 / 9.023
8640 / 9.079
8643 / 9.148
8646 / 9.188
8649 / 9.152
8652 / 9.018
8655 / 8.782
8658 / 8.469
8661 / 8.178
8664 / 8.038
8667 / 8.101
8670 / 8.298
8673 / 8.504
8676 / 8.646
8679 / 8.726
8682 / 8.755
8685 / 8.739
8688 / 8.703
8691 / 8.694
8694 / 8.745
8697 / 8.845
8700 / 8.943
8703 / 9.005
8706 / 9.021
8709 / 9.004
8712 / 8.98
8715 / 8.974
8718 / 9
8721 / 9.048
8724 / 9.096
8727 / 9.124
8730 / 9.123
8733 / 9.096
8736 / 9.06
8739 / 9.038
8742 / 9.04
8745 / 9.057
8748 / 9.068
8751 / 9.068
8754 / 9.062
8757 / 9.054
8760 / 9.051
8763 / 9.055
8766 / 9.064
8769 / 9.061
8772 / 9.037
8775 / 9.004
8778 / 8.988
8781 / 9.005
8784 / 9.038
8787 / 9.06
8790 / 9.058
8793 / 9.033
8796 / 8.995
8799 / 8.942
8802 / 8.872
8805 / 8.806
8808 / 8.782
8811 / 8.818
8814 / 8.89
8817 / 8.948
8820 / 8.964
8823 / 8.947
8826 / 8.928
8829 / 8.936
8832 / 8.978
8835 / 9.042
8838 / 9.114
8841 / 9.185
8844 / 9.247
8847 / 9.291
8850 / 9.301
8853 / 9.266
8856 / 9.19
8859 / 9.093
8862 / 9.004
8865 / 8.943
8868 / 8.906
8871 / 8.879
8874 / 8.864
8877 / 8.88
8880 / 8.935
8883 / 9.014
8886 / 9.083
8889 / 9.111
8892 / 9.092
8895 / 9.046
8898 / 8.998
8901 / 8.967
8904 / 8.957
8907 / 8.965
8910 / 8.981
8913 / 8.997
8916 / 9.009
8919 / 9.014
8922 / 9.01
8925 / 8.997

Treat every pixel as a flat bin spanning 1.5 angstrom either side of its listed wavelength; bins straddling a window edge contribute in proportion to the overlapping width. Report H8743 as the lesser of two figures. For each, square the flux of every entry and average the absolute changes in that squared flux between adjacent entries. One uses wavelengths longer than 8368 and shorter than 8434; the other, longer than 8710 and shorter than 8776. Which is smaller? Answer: 0.31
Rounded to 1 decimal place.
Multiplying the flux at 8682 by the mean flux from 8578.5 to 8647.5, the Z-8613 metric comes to 78.7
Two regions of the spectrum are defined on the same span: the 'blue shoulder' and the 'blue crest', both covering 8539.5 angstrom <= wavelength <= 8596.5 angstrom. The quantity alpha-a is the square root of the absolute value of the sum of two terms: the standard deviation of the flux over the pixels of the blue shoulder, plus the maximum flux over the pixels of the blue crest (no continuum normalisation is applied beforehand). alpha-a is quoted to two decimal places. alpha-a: 3.08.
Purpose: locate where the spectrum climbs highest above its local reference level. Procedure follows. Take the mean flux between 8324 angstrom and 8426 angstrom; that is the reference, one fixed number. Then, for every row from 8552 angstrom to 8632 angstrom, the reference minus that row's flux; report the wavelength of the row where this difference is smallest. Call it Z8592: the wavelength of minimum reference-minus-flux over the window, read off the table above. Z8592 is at 8616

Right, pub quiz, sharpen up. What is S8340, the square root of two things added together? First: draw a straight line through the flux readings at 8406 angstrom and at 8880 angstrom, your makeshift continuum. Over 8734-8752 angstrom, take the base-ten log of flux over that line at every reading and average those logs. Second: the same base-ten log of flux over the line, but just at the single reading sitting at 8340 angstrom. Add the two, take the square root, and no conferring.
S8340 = 0.075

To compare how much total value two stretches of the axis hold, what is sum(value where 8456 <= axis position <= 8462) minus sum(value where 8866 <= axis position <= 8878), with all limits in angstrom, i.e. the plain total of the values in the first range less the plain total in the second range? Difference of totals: -18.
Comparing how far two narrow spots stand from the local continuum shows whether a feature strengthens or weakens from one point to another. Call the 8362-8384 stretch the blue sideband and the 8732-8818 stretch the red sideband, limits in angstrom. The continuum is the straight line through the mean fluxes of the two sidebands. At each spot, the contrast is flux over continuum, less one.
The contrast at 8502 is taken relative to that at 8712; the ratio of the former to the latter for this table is 14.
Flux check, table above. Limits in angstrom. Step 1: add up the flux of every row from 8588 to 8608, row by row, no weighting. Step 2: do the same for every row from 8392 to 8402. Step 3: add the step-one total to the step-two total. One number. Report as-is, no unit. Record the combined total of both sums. 89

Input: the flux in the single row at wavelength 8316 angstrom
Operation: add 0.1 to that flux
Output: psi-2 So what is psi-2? 9.41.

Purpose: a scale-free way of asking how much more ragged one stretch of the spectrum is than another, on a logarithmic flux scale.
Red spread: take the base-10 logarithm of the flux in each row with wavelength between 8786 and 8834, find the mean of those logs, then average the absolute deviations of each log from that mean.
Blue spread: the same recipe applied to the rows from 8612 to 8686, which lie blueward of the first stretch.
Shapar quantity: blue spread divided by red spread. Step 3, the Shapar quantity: 4.5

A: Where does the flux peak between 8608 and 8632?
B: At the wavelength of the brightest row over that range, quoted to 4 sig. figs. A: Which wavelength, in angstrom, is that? 8616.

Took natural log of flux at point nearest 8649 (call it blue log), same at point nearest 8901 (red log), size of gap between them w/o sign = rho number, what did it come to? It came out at 0.020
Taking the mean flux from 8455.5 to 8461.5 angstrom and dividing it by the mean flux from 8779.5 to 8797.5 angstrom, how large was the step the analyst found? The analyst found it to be 0.98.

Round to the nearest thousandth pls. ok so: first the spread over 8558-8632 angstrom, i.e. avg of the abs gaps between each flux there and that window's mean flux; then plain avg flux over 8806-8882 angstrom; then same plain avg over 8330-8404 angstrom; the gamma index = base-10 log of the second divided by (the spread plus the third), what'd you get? -0.004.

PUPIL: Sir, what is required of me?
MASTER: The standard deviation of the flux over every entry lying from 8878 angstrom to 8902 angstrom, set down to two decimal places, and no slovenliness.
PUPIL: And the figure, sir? 0.06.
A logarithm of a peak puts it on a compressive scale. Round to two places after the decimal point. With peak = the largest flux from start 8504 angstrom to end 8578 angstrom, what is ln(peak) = 2.20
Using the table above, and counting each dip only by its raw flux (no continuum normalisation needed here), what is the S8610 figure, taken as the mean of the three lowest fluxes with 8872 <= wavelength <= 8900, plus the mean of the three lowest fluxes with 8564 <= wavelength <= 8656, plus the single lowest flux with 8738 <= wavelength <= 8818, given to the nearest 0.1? 26.5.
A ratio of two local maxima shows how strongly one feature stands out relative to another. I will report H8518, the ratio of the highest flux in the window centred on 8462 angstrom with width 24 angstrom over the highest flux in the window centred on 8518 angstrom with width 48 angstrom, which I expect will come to 1.01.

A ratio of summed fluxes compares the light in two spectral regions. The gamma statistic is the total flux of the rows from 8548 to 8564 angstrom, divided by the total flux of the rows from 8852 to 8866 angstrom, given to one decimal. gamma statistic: 1.0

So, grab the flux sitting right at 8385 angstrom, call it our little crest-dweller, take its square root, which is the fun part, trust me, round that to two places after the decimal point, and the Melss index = 2.97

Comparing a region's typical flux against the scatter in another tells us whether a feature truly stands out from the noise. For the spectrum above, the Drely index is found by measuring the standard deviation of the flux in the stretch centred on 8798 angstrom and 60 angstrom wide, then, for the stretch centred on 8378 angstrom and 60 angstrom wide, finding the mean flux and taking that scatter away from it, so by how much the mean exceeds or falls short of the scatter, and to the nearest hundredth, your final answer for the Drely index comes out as 8.96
